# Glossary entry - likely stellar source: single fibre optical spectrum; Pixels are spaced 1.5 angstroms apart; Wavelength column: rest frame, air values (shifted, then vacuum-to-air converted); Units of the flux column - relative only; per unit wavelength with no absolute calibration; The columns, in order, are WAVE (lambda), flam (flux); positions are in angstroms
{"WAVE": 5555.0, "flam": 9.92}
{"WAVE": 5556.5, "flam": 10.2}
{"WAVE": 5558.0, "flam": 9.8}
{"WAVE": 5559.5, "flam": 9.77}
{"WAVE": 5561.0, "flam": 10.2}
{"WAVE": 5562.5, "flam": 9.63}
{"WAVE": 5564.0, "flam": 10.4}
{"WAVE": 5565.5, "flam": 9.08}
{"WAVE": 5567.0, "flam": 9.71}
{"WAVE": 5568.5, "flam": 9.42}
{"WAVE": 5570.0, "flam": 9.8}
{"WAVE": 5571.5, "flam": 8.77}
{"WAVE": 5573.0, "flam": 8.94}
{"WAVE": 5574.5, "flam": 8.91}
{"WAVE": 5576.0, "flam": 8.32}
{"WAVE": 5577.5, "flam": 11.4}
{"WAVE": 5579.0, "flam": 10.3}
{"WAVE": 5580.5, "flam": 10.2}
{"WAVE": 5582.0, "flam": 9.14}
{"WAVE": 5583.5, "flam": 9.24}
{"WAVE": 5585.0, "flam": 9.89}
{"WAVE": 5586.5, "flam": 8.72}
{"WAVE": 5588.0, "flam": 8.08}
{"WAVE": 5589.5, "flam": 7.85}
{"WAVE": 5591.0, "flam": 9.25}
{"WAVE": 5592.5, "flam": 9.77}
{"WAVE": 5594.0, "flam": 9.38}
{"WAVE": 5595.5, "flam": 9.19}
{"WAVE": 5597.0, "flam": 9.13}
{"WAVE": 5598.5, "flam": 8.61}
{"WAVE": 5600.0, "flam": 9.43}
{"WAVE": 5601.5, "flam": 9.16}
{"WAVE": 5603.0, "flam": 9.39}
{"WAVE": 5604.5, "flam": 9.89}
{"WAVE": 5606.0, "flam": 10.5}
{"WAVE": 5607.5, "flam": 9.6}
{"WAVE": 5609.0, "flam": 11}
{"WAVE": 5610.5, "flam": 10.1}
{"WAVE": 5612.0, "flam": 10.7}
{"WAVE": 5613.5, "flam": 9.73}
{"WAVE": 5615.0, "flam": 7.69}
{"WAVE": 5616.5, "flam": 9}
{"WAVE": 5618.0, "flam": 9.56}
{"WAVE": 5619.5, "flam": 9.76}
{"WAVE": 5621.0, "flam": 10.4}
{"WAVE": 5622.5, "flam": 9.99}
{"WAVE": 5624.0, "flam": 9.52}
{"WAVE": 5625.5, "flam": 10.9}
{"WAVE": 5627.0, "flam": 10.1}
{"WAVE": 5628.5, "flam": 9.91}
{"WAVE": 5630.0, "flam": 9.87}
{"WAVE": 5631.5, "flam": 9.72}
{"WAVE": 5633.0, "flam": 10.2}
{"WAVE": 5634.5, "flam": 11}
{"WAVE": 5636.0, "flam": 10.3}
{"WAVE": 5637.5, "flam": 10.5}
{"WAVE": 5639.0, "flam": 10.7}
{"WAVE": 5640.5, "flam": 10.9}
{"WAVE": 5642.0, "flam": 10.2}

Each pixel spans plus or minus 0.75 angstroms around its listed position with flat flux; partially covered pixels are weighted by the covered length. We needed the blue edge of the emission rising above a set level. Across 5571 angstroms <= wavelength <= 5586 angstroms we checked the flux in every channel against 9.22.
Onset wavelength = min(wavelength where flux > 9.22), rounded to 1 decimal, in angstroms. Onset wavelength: 5577.5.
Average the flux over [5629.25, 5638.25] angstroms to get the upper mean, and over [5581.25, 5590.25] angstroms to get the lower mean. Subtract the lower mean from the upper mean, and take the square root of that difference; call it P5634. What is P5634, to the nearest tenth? 1.2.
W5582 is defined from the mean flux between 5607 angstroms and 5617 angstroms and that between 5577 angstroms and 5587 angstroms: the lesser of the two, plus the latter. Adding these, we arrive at 19.5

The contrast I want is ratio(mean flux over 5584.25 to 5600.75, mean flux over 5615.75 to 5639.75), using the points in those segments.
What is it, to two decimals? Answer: 0.89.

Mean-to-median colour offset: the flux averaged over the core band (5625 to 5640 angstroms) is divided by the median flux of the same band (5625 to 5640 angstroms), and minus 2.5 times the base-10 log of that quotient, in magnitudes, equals -0.007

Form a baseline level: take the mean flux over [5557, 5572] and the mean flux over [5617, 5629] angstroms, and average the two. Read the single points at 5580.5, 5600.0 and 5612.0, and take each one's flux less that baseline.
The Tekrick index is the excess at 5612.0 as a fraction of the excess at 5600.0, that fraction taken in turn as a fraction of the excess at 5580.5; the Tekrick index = -5.8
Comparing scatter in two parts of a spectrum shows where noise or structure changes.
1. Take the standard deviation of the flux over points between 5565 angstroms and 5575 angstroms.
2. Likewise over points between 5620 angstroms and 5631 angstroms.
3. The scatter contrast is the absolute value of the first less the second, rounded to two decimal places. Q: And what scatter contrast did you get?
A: 0.03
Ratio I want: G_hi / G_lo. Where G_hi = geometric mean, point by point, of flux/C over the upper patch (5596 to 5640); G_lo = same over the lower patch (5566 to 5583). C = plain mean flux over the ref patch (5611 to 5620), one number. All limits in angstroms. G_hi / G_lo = 1.04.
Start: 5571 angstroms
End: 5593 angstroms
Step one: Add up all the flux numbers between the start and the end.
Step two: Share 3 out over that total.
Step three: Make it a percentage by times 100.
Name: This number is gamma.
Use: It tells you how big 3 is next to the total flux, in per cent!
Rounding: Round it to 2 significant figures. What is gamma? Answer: 2.2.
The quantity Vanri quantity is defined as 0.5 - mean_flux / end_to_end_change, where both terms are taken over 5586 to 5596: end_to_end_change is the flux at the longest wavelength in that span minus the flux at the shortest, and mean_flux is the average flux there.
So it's -18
